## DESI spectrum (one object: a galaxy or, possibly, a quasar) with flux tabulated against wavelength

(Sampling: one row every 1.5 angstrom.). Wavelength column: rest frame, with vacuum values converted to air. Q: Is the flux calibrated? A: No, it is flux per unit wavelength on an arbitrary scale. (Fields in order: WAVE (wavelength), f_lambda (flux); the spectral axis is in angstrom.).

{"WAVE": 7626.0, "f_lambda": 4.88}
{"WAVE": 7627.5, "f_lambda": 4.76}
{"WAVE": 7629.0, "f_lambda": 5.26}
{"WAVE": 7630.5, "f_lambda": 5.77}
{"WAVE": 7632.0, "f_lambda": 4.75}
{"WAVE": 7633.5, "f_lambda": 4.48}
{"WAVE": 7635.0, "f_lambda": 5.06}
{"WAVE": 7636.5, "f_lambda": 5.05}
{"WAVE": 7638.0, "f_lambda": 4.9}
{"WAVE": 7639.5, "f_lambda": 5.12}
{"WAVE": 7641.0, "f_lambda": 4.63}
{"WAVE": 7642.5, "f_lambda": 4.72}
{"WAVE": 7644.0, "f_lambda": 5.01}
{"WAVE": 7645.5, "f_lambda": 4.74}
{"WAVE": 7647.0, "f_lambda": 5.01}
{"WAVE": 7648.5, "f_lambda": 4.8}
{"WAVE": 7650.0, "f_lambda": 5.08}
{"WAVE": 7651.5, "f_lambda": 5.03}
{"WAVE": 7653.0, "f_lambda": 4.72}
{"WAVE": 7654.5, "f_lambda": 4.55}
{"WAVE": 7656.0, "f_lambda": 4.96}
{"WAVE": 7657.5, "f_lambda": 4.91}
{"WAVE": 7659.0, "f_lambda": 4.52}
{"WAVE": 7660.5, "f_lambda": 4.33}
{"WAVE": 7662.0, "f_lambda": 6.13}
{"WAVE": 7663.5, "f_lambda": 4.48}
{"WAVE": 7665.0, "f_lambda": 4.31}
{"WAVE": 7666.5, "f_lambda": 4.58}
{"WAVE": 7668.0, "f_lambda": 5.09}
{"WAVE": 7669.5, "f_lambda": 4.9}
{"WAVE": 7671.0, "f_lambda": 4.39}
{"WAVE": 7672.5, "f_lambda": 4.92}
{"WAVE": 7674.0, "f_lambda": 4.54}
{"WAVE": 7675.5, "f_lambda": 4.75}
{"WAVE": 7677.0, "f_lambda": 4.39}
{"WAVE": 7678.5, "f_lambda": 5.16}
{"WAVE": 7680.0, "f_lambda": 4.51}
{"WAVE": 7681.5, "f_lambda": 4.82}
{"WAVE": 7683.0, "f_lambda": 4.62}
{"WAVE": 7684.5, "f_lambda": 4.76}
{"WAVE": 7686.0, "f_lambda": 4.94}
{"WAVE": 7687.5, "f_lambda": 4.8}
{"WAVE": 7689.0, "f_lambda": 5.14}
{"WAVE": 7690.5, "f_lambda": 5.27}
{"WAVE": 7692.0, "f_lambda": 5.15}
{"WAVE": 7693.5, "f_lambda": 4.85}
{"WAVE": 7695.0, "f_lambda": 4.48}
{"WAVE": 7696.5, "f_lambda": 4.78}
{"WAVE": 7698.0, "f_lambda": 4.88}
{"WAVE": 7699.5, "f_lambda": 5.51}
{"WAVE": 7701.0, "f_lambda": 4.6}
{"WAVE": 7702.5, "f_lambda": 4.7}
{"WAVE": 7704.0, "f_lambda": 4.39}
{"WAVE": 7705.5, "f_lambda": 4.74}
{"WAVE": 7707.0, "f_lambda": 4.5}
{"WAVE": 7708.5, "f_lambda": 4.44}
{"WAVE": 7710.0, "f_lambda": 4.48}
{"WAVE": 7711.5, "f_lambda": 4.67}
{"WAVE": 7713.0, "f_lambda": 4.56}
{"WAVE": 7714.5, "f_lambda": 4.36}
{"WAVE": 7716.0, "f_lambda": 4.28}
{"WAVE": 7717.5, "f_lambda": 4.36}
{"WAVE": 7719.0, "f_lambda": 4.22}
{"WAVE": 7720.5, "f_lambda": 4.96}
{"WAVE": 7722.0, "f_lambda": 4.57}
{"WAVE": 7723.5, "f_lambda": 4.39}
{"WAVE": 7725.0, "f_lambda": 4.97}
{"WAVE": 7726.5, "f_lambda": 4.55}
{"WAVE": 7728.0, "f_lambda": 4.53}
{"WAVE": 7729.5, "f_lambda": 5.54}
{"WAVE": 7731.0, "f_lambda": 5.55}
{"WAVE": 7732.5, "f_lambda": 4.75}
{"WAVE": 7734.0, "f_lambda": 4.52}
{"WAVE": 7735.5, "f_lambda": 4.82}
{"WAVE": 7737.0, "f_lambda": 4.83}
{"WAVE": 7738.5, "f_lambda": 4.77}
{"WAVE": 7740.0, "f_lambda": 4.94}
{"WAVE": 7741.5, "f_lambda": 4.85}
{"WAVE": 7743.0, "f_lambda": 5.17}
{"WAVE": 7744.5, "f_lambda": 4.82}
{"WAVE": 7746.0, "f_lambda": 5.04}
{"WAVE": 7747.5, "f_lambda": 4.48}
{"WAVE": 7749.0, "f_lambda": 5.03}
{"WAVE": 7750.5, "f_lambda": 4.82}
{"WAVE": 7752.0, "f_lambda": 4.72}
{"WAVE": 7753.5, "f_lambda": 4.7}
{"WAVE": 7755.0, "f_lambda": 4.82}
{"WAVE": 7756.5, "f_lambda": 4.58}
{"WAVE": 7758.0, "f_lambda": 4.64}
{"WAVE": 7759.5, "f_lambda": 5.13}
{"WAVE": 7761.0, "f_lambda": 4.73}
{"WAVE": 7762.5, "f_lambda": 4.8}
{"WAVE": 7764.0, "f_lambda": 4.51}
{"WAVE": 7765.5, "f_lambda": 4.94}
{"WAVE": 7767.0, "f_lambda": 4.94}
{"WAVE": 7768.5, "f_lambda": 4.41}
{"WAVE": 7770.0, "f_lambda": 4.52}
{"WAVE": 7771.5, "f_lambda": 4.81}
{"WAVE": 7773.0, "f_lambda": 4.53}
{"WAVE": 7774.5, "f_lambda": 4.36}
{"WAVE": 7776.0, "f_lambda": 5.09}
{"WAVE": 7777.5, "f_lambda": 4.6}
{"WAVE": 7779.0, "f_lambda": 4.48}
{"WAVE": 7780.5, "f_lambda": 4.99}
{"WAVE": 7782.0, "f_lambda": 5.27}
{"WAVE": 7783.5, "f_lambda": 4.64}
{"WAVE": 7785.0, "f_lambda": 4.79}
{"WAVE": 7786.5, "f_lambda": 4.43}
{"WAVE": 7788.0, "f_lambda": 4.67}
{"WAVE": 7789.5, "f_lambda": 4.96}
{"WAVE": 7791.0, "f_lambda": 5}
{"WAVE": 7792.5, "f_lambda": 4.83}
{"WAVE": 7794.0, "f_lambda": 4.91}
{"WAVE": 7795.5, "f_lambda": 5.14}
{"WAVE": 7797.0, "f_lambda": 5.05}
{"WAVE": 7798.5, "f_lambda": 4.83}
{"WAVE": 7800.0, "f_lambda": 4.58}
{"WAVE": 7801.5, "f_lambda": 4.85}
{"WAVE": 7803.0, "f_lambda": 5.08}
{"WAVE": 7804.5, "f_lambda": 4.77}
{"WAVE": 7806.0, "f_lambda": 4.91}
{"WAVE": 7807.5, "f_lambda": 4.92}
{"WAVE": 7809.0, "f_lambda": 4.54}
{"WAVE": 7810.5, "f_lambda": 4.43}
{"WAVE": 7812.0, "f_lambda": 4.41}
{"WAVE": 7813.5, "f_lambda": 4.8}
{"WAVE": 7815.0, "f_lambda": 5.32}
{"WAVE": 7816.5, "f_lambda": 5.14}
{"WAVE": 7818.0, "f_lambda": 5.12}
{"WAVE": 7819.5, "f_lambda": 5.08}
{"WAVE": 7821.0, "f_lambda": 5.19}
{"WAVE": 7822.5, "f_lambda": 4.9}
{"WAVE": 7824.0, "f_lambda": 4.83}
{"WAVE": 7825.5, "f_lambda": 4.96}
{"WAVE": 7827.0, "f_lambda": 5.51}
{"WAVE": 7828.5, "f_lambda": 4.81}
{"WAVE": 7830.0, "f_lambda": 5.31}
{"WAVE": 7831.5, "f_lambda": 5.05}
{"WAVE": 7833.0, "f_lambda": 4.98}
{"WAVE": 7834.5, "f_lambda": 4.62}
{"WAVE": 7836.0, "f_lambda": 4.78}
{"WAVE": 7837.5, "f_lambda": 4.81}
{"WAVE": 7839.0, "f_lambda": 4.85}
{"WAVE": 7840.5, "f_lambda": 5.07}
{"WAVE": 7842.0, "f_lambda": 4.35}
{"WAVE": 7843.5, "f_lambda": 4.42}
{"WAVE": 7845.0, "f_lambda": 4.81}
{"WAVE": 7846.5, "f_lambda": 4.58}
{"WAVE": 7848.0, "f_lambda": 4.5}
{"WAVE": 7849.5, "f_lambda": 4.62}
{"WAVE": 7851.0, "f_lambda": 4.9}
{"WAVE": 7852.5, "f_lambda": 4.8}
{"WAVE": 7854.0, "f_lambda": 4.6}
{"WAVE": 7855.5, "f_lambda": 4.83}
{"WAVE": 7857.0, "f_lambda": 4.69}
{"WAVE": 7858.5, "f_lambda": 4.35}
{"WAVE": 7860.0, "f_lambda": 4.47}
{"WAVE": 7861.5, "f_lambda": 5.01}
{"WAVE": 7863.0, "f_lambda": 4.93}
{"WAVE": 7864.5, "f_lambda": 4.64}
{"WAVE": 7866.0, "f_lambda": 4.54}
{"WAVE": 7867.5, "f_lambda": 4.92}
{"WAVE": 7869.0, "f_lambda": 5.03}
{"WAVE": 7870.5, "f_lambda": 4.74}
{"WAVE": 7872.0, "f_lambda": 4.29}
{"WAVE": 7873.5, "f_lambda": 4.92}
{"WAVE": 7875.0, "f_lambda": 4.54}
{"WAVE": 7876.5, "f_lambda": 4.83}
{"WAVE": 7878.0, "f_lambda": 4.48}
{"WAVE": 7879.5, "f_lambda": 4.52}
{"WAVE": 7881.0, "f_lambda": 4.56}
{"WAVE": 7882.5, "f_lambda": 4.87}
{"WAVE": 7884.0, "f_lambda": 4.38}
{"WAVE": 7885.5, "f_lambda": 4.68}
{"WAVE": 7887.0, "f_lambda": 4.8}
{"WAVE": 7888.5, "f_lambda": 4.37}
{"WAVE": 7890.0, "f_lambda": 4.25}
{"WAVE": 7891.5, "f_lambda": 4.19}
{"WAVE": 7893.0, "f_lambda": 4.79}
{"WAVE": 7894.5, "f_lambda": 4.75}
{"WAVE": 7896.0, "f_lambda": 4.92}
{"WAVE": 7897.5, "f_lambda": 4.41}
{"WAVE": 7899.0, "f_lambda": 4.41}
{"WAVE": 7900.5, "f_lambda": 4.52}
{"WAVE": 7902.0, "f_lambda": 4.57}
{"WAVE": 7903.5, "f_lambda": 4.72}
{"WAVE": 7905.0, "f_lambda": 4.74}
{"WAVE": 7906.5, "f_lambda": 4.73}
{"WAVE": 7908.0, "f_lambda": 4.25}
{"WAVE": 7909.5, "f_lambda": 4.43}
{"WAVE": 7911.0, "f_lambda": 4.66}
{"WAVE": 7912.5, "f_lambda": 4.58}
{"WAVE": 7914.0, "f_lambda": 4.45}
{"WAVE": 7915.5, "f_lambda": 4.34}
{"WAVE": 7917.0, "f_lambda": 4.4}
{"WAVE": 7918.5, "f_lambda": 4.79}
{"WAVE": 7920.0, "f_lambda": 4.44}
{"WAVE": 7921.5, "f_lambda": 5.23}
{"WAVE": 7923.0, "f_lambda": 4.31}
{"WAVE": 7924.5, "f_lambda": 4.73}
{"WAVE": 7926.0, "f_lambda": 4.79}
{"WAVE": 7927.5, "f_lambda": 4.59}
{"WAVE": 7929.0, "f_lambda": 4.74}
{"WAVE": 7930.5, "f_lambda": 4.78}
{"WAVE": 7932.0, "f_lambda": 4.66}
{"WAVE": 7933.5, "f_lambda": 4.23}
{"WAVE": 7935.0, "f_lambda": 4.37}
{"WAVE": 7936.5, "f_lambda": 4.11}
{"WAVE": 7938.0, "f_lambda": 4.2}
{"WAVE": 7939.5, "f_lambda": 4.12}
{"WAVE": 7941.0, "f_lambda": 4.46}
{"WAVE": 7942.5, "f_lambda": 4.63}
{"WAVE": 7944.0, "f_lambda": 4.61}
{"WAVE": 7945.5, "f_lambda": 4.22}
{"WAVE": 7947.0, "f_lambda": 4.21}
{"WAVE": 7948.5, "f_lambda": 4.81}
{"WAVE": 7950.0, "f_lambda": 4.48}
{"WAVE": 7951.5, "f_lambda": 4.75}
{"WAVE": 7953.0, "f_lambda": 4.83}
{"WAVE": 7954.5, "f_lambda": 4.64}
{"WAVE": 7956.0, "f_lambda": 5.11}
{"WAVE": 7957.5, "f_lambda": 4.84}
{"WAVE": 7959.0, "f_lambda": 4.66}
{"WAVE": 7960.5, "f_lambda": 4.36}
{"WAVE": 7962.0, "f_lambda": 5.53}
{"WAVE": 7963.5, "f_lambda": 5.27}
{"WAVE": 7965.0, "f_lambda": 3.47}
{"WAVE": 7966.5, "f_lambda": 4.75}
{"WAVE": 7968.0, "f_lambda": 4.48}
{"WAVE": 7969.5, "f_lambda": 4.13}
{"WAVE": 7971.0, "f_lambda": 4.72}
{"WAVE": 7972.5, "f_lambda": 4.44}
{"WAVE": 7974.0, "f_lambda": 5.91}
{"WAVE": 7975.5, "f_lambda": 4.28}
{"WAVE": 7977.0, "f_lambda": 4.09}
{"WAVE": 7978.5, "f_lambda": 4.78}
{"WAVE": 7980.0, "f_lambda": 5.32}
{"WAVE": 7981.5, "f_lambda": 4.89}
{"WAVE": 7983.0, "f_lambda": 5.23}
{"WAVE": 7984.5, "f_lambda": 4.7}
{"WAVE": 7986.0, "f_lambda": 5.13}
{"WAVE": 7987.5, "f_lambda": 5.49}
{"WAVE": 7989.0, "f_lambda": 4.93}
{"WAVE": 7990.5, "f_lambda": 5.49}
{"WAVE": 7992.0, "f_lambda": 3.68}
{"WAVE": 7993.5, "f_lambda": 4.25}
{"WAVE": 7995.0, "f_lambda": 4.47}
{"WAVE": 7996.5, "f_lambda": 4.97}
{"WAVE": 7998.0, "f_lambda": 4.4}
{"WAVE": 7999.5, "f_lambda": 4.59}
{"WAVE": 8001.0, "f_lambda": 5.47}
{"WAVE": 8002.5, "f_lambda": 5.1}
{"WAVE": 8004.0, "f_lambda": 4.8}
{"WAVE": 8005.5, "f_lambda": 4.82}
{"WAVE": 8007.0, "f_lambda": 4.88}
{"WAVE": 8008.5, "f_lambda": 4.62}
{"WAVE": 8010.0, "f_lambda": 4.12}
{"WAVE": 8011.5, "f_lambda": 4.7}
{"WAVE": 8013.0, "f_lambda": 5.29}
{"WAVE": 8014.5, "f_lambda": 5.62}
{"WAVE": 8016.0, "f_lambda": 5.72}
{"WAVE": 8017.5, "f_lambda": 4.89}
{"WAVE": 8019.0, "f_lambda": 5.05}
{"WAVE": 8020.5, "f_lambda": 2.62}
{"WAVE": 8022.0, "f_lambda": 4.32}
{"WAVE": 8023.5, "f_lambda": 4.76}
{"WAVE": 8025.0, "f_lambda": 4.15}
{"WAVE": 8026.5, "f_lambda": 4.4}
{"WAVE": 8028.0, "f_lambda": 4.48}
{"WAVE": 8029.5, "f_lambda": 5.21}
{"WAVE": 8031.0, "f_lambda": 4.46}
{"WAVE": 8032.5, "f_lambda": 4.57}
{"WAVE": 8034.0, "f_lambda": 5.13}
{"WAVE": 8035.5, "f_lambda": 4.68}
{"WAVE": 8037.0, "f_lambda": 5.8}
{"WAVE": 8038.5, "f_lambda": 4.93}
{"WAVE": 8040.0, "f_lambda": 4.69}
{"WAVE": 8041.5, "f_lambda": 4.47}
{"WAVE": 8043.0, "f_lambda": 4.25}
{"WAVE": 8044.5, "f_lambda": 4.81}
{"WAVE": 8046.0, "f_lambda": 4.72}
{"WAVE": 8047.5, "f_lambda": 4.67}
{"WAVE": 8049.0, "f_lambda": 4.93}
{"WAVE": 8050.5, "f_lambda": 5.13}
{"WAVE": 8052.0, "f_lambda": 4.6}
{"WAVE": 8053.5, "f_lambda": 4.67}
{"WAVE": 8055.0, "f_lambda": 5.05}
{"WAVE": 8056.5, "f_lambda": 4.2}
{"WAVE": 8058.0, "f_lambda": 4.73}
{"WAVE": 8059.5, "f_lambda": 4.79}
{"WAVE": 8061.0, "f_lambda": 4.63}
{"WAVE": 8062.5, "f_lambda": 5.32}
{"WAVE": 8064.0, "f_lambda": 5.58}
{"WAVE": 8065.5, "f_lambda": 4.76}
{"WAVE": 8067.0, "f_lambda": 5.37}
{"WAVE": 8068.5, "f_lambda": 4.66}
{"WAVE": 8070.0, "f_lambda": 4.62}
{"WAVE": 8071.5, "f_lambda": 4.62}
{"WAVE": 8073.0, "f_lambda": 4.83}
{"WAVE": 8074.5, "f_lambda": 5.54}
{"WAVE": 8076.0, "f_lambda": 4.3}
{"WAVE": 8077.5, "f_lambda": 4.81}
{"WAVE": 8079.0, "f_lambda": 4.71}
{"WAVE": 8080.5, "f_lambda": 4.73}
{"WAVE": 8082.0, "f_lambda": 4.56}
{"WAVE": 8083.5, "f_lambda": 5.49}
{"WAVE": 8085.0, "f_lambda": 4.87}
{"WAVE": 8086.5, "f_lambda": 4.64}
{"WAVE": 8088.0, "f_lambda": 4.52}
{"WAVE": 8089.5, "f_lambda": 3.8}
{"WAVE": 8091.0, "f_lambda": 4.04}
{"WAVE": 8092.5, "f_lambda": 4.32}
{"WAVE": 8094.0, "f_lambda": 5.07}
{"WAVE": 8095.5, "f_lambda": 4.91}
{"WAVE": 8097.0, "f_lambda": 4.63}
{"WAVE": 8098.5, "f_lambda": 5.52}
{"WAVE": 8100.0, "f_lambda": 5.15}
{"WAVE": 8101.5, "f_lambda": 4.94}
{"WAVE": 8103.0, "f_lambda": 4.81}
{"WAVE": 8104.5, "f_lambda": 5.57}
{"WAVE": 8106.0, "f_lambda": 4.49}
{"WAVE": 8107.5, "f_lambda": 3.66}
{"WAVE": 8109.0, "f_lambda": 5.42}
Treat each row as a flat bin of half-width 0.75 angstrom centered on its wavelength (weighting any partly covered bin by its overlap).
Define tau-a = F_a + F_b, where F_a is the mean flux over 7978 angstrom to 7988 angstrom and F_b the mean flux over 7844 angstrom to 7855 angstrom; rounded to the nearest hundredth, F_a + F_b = 9.76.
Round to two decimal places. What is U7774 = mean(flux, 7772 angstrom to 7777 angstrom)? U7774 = 4.66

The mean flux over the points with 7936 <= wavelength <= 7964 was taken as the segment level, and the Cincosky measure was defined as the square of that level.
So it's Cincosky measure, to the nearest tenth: 21.4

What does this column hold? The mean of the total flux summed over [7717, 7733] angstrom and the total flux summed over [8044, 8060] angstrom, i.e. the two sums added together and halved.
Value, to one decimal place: 52.3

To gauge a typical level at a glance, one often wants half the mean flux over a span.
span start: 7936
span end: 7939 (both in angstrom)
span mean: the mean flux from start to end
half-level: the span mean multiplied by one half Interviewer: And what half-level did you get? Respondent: 2.08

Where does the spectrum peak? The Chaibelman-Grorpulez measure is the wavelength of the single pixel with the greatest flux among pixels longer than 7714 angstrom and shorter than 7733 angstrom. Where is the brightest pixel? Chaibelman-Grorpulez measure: 7731.0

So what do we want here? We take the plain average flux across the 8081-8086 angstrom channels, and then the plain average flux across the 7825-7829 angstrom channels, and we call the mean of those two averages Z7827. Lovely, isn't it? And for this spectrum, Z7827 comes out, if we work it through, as 5.03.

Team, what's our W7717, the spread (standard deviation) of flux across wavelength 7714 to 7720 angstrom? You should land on 0.1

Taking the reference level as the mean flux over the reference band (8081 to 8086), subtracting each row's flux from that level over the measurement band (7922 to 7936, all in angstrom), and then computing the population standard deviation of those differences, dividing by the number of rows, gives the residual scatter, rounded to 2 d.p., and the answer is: 0.20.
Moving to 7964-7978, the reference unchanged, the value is 0.62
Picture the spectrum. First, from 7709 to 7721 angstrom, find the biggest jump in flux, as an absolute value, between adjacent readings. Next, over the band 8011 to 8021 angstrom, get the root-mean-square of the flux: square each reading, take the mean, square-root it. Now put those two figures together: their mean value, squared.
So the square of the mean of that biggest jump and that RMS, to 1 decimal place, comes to 8.1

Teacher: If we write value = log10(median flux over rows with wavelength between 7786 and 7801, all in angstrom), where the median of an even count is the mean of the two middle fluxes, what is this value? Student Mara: 0.688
